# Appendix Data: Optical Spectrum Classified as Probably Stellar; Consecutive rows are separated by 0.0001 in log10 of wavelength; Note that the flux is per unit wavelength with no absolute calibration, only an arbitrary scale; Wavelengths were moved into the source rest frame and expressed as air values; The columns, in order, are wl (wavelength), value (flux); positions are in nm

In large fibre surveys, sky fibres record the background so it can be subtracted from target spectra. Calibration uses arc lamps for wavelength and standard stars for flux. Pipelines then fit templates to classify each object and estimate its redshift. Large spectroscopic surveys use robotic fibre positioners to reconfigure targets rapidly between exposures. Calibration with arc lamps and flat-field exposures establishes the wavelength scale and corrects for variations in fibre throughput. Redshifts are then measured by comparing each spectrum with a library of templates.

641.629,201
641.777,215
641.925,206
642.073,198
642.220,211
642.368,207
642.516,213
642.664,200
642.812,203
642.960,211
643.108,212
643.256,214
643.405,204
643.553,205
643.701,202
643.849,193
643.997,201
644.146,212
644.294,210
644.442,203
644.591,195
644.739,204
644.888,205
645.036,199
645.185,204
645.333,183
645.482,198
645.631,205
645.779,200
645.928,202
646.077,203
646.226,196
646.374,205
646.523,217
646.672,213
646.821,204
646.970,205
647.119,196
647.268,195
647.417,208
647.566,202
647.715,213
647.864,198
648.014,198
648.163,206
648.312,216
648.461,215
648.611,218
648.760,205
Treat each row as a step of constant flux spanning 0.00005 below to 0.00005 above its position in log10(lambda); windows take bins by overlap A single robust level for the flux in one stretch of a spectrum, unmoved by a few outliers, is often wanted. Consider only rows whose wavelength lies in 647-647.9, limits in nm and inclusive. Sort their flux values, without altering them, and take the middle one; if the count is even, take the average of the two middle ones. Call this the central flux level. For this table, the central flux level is 200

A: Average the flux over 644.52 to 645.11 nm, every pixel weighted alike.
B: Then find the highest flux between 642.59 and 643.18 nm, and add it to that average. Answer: 413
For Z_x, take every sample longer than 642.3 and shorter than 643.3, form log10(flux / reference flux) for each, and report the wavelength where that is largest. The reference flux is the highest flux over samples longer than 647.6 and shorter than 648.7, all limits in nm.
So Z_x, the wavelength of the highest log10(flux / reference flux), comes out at 643.256 nm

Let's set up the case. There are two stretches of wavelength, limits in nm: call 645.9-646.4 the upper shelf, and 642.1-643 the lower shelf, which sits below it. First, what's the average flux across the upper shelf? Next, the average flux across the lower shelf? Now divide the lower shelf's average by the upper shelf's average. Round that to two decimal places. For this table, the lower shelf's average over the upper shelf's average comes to 1.03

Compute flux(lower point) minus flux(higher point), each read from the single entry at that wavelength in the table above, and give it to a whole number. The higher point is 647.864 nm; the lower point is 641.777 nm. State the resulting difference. 17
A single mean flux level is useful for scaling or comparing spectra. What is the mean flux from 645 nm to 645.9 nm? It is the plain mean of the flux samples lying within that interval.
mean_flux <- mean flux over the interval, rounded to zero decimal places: 198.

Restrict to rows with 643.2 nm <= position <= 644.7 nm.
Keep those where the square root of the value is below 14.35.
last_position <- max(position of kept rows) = 644.591 nm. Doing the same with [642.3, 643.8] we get 643.701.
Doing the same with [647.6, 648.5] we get 648.014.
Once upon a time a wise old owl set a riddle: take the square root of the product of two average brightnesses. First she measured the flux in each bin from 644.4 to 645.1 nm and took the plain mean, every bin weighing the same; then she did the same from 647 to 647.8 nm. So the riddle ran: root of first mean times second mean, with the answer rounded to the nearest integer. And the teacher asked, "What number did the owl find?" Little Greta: 202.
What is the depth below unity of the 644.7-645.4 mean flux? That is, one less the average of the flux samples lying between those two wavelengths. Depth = -198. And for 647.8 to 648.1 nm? -197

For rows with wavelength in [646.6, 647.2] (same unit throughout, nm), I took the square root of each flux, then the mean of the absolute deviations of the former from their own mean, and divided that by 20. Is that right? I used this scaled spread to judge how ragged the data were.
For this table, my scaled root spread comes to 0.008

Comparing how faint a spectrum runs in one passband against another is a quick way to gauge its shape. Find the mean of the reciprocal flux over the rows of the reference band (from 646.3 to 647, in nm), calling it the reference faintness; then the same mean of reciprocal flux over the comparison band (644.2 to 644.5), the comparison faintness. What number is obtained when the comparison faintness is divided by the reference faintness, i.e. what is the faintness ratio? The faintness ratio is 1.01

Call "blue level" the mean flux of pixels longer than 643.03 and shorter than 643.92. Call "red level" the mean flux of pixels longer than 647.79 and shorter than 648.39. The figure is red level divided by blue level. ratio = 0.998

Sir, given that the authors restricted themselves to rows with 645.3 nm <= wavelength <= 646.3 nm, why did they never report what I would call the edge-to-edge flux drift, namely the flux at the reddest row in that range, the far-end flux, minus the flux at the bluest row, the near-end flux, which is 13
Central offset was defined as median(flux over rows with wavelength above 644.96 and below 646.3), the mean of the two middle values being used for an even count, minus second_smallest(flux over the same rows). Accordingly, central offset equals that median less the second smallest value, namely 4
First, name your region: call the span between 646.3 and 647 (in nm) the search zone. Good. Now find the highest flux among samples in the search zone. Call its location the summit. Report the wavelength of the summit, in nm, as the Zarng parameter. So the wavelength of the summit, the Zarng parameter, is 646.523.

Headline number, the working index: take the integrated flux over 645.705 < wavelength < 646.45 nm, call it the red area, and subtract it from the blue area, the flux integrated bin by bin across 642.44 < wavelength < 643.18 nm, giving 4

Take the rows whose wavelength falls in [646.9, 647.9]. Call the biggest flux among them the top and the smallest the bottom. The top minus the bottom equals 18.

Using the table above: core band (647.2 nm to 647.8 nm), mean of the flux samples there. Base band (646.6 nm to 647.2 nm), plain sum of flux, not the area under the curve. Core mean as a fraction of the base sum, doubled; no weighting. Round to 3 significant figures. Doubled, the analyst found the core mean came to 0.500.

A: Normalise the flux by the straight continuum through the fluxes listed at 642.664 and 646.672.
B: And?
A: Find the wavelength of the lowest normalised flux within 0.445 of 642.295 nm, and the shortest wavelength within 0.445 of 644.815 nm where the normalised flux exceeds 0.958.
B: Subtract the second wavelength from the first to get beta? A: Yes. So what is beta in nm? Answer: -2.37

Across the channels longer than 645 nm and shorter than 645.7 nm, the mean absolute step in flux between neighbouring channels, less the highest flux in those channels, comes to -193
